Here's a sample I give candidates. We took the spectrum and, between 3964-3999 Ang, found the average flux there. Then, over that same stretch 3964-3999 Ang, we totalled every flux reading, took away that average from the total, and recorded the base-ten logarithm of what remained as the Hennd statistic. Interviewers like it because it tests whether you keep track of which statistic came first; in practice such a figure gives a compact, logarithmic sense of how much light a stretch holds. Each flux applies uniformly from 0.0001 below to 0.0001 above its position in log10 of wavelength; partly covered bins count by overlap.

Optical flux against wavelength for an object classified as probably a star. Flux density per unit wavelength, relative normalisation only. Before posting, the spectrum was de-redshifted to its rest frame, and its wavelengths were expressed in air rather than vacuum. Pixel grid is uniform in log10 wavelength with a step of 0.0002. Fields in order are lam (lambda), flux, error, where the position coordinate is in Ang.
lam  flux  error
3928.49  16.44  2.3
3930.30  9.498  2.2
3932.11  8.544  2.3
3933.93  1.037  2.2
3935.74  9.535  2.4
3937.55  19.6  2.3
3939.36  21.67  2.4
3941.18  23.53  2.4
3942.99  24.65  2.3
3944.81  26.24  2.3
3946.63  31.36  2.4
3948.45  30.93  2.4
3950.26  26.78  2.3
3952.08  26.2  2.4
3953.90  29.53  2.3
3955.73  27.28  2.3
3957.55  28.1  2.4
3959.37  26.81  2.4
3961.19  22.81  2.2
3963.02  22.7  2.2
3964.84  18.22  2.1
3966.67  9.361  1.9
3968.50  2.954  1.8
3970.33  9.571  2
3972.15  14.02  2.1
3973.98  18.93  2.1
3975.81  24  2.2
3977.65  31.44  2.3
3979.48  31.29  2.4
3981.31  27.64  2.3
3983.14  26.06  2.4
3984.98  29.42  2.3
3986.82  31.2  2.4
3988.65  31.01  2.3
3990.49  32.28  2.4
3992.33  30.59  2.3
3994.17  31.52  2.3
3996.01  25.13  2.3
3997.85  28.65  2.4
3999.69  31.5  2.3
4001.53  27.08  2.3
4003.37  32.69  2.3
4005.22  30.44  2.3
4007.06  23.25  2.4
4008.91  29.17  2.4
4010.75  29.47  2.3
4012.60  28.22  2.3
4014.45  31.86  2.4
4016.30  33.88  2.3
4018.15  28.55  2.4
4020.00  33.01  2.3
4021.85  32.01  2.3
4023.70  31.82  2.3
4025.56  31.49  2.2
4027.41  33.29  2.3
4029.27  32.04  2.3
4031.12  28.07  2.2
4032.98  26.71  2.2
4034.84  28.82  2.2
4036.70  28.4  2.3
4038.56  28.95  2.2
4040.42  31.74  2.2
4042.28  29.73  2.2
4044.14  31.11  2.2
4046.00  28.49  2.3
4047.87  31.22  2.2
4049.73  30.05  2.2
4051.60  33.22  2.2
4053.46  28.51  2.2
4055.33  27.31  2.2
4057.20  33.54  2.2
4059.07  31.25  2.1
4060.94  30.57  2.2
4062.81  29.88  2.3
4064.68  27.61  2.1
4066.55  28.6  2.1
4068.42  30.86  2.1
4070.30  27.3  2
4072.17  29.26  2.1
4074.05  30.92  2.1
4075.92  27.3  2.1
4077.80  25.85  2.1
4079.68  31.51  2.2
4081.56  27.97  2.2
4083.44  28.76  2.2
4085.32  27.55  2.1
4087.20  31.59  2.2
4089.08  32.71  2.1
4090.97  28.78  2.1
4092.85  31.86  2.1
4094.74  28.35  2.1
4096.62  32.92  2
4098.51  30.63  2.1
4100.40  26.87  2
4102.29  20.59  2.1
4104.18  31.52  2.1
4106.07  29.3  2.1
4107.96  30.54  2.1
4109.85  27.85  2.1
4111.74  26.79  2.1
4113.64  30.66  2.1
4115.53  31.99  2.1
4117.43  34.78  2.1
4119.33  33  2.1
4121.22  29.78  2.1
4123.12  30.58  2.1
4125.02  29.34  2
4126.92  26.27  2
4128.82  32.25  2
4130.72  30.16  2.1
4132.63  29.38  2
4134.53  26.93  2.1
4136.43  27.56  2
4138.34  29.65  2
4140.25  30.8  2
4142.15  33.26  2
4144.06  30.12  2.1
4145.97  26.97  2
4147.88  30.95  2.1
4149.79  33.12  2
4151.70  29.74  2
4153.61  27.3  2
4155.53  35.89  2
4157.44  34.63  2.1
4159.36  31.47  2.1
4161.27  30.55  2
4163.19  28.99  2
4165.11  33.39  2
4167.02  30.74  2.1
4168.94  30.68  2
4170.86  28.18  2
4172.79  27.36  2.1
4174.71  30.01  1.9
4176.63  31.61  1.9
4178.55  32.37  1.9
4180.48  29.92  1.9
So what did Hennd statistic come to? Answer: 2.63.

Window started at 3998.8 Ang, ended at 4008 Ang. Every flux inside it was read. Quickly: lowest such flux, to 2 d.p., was 23.25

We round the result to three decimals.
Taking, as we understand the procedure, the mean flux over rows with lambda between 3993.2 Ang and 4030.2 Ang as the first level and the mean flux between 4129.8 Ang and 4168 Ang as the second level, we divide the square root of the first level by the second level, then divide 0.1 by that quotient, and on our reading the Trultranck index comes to 0.556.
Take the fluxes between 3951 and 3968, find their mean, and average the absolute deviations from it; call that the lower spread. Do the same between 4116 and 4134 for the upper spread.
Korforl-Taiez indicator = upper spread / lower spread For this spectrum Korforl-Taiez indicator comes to 0.40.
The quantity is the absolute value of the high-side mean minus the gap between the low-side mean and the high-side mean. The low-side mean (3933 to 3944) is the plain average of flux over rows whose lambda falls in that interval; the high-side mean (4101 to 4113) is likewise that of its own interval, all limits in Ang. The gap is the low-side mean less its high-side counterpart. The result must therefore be 38.9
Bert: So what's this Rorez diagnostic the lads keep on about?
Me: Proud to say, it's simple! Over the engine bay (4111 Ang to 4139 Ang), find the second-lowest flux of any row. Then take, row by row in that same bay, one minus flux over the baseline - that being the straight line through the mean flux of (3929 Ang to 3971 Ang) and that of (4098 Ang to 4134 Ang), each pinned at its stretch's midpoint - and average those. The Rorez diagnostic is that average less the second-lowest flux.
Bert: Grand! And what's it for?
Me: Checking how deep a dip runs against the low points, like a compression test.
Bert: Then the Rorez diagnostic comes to -26.8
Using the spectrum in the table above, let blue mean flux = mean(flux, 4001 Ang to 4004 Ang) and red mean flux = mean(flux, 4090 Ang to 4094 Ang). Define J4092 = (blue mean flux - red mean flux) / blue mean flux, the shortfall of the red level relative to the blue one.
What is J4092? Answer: -0.01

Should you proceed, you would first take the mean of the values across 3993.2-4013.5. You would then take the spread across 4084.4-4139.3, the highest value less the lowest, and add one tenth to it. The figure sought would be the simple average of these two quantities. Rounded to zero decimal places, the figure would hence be 22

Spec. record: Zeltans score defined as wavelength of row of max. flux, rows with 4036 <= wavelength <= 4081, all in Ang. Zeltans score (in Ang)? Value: 4057.20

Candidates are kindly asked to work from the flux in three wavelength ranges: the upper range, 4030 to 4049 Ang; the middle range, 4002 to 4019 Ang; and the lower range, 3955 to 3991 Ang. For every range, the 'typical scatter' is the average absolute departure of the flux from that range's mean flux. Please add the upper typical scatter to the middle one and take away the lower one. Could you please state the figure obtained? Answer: -3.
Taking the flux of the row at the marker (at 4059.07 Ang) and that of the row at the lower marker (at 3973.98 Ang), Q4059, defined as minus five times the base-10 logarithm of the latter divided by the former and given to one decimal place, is 1.1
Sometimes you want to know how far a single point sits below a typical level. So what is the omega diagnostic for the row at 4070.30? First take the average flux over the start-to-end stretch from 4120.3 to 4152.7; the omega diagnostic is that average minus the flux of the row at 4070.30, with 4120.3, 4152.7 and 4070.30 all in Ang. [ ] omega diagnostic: 2.5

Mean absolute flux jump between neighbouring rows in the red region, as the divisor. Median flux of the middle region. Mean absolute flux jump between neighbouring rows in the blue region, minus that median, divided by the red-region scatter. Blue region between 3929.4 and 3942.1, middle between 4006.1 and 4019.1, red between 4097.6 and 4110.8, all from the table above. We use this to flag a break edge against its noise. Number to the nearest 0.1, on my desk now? -5.3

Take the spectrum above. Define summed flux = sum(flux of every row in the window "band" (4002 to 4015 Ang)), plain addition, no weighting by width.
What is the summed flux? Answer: 205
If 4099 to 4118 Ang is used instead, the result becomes 291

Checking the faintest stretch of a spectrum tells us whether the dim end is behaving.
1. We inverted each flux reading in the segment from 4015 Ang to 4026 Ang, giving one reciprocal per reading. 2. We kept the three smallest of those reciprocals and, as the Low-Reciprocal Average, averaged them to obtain 0.0304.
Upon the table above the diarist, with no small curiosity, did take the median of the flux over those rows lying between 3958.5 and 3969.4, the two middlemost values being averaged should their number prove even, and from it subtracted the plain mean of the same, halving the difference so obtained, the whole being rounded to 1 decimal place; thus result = 1.7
